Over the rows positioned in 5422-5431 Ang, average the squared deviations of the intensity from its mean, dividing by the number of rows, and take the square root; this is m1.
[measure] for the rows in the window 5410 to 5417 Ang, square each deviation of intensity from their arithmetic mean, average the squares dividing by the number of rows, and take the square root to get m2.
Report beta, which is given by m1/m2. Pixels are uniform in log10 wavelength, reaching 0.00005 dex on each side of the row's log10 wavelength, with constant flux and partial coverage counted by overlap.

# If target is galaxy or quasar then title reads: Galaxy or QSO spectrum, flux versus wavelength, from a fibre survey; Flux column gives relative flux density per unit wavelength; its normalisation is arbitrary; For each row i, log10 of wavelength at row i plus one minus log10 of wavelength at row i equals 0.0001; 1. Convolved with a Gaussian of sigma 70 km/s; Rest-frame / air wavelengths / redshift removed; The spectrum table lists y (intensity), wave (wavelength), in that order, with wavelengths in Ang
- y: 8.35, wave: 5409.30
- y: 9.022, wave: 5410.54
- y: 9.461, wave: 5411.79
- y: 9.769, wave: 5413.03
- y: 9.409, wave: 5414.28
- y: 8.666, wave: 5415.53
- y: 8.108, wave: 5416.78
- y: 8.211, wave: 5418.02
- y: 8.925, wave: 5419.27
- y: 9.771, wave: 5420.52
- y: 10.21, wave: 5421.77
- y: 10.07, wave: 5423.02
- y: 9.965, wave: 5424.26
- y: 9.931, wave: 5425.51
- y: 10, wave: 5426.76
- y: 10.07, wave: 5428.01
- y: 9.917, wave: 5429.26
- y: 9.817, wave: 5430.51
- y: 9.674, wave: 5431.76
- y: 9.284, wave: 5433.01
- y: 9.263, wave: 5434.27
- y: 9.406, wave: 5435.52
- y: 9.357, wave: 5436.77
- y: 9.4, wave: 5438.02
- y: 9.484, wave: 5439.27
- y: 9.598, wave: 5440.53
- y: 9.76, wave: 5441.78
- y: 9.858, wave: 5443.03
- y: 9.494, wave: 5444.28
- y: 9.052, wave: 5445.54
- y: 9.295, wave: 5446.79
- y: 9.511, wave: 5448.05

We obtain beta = 0.2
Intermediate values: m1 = 0.08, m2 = 0.6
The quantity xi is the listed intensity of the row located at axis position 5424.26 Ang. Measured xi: 9.965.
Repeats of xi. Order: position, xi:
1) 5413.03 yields 9.769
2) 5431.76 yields 9.674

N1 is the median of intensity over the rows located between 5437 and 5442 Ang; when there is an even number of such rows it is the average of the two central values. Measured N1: 9.54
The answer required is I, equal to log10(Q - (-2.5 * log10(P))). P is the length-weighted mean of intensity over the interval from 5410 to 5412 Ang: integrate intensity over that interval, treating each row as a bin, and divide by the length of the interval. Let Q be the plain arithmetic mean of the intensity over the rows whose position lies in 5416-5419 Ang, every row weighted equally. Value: 1.024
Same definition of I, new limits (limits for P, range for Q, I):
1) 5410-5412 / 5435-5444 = 1.078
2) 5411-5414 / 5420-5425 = 1.095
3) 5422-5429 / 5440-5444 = 1.088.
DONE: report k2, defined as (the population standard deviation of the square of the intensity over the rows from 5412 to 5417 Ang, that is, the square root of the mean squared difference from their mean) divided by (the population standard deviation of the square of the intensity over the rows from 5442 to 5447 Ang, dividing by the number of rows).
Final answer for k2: 2.1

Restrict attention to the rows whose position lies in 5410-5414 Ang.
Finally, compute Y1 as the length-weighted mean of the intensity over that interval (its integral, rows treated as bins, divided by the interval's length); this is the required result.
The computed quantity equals 9.4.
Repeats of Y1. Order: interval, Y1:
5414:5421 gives 8.8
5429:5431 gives 9.9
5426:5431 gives 10.0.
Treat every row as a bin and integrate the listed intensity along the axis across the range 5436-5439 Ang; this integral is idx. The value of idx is 28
